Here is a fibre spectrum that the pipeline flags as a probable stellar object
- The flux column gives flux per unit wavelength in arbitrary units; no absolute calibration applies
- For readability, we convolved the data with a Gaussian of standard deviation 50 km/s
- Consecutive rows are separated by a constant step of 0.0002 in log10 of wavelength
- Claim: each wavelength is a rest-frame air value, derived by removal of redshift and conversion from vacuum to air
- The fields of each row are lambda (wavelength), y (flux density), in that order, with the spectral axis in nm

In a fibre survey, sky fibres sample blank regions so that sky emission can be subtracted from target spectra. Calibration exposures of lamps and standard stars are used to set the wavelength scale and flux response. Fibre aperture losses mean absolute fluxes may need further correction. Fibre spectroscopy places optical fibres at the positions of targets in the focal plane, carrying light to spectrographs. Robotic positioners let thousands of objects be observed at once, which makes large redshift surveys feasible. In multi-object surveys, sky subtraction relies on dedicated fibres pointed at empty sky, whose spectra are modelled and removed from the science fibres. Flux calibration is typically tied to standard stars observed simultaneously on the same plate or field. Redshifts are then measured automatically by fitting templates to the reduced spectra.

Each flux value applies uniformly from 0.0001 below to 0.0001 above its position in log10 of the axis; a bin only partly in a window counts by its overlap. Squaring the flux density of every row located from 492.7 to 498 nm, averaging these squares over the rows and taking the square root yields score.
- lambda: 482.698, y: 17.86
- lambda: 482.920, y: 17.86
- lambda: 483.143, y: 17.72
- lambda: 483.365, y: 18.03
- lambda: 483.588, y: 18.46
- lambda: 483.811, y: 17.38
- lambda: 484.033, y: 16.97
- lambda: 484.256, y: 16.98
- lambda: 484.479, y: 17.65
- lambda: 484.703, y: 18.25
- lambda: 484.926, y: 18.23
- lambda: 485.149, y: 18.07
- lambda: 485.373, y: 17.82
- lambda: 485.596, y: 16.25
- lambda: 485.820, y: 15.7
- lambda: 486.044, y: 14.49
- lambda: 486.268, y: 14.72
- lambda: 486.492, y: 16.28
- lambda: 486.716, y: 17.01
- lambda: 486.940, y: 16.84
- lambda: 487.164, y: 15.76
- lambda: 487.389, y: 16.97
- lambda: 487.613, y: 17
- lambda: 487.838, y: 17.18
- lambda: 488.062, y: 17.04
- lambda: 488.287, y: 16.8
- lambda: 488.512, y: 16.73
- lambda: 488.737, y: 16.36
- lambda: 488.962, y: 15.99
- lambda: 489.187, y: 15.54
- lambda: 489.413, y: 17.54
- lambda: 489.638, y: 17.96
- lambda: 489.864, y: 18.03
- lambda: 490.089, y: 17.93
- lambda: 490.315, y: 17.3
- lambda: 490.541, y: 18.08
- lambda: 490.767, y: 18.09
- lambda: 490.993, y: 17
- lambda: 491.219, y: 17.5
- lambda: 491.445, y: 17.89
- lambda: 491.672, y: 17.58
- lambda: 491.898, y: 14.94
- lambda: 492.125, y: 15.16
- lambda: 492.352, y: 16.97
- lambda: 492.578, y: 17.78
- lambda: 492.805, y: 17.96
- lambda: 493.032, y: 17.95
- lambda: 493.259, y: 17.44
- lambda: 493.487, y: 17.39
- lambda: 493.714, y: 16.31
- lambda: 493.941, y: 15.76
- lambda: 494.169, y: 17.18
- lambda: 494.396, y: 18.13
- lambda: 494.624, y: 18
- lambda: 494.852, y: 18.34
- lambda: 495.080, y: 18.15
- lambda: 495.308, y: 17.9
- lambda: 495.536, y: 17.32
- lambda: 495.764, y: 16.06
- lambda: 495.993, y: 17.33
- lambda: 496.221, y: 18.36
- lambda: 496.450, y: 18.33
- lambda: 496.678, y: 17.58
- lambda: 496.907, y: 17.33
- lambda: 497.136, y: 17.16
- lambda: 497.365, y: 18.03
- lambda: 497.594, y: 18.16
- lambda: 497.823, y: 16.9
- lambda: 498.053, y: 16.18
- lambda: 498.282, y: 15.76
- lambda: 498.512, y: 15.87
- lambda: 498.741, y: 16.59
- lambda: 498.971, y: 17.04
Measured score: 17.5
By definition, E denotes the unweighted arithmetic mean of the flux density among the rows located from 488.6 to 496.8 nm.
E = 17.3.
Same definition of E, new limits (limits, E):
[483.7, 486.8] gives 16.8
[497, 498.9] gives 16.8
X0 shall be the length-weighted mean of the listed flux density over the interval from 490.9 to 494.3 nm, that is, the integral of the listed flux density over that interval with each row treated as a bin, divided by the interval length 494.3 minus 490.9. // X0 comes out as 17.0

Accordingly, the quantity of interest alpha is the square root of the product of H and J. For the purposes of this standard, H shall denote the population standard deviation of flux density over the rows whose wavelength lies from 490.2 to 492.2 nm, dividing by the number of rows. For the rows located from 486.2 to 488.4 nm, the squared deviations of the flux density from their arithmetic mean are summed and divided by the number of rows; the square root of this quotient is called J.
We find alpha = 0.91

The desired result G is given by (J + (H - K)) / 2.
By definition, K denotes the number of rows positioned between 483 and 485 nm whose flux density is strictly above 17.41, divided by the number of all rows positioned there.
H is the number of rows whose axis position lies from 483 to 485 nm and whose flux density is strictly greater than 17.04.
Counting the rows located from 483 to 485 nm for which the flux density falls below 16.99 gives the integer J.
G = 4.17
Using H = 7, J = 2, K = 0.67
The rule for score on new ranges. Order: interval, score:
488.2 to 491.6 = 17.3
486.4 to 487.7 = 16.6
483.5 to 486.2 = 17.2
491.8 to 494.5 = 16.9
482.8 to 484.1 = 17.7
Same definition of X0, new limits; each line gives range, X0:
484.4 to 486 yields 17.3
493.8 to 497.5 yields 17.6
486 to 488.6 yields 16.5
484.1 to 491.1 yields 17.0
